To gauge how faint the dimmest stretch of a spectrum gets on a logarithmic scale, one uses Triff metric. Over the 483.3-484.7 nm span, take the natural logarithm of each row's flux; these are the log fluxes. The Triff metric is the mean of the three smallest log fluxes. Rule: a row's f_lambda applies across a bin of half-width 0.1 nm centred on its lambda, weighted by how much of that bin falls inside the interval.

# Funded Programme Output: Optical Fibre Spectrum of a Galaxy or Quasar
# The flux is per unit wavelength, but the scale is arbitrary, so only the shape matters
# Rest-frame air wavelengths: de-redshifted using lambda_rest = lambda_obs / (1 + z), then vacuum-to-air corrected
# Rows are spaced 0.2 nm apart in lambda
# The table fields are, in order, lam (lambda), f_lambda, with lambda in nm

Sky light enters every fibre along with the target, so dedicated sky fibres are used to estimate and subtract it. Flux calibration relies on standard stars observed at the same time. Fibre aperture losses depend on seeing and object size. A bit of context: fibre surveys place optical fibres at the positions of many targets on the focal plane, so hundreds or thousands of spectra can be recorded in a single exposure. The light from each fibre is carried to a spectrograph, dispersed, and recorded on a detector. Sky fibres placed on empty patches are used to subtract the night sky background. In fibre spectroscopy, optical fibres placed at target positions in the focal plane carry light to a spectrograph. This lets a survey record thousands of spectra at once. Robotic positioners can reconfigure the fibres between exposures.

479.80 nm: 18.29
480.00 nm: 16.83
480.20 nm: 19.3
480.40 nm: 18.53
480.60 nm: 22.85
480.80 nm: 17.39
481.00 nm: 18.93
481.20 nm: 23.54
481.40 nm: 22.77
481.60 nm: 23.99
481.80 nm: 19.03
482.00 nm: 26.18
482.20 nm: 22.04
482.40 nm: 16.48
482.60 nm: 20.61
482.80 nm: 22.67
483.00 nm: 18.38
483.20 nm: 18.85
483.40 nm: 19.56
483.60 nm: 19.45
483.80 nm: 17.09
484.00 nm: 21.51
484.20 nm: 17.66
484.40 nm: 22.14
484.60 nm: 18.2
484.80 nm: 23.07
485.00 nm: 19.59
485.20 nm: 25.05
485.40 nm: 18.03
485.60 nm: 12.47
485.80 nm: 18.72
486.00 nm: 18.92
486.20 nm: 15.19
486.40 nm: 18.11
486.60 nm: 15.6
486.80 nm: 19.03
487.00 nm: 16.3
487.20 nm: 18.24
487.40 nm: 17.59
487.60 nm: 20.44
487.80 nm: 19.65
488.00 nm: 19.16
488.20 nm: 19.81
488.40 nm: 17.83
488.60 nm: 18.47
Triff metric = 2.87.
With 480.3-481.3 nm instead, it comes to 2.91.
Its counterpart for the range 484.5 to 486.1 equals 2.77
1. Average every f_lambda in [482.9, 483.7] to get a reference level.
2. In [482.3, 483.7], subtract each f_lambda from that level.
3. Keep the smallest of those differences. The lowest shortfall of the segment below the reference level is -3.6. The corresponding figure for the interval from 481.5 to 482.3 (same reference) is -7.1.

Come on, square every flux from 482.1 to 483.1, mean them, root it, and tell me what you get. 20.2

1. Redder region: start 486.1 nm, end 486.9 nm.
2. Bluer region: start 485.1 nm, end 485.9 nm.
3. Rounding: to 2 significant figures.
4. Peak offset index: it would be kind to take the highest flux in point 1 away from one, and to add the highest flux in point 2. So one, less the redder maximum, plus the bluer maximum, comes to 7.0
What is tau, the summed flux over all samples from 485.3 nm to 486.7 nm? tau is 117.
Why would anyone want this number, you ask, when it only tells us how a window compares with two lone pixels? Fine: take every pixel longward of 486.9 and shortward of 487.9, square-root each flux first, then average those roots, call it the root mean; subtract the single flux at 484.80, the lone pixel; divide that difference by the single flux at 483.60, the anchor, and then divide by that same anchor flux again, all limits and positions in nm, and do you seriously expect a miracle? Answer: -0.050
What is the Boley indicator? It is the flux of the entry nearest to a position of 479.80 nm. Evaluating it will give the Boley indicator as 18.29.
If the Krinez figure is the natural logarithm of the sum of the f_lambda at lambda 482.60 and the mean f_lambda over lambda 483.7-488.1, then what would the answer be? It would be 3.67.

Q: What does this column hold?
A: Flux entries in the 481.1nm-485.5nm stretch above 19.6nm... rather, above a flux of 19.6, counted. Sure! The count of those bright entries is 11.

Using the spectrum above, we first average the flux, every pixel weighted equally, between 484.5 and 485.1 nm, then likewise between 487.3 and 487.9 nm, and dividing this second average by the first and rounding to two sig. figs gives 0.95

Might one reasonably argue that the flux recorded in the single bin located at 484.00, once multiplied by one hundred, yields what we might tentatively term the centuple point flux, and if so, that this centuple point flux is 2151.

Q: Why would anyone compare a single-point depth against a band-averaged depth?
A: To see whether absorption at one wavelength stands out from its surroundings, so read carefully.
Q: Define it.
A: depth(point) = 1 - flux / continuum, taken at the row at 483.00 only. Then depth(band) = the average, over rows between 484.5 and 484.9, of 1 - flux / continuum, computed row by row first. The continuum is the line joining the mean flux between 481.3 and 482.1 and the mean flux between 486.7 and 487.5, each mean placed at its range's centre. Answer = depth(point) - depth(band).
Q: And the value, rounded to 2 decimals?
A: 0.18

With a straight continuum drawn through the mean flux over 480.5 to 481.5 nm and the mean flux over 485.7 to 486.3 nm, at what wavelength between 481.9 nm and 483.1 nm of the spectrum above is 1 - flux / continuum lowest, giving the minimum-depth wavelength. 482.00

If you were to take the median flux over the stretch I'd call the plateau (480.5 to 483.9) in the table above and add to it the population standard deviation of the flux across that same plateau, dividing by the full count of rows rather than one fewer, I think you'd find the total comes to 22.2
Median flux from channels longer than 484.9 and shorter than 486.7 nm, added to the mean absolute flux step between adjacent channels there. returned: 22.3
